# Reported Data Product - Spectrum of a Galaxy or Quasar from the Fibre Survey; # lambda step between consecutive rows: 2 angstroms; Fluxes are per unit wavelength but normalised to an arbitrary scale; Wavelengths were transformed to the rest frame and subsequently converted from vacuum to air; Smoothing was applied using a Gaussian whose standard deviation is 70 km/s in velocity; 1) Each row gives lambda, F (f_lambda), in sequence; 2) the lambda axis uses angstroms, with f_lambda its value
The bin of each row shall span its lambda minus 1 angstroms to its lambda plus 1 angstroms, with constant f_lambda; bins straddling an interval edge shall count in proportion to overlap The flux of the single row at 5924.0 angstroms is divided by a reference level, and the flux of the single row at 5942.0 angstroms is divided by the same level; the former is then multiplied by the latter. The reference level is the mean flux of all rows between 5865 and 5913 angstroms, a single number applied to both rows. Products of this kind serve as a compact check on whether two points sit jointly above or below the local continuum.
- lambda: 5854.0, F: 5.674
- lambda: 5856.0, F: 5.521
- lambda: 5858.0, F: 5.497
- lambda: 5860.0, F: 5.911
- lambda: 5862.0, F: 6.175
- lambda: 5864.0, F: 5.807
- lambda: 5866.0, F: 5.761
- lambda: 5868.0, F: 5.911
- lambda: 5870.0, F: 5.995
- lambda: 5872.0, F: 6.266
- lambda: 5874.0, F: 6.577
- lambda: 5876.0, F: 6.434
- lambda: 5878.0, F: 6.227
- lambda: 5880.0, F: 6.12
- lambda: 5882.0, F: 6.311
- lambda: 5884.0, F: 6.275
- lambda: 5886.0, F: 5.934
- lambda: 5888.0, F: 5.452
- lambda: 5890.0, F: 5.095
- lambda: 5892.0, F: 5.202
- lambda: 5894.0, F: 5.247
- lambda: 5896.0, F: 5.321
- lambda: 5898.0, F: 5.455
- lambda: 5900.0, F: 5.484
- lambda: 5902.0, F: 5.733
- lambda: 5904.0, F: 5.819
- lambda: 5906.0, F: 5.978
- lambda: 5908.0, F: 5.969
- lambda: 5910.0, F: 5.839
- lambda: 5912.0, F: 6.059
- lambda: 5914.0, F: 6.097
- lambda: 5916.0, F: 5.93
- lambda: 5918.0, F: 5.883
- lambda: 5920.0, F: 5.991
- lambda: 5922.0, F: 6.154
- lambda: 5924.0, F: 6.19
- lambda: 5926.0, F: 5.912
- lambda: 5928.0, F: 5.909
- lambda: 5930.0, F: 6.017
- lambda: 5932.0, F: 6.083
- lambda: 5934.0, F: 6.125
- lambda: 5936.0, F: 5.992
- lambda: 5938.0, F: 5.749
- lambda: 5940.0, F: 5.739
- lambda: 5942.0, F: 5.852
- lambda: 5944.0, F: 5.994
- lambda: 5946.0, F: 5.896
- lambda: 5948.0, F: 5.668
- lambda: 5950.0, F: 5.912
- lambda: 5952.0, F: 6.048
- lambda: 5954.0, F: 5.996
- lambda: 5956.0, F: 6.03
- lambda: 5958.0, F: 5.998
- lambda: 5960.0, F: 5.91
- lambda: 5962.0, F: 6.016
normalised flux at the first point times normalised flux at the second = 1.06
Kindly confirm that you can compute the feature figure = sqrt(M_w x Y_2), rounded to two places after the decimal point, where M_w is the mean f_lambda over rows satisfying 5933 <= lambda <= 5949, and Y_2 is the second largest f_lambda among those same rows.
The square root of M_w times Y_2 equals 5.94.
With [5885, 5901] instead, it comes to 5.44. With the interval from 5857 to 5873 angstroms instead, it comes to 6.04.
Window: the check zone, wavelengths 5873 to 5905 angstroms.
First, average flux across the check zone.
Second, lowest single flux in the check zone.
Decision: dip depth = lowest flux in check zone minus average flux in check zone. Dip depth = -0.698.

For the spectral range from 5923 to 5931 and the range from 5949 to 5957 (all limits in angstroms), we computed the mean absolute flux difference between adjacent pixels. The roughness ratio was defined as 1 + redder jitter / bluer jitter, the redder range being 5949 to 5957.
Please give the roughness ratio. 1.57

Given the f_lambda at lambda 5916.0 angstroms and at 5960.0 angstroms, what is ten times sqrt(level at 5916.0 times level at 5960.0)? 59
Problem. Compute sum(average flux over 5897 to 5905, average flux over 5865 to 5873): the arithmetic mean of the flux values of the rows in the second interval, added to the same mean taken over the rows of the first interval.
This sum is 11.6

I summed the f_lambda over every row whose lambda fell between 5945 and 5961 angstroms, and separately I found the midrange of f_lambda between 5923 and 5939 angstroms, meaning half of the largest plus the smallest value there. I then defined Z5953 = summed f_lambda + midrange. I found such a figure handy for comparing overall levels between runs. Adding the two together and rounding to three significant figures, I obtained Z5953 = 53.4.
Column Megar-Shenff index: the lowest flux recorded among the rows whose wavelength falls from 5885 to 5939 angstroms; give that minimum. 5.095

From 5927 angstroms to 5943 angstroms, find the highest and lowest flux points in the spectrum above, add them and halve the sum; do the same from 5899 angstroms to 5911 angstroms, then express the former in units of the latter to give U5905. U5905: 1.04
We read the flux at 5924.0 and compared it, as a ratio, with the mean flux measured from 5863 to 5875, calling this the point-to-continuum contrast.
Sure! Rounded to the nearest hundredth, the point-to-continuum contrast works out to 1.02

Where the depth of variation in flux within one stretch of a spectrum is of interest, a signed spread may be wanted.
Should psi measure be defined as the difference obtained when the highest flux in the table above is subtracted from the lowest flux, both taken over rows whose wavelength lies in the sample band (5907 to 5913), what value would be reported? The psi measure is -0.2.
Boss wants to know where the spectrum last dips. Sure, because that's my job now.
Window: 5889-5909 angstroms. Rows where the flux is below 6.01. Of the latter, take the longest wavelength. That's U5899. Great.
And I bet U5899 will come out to 5908.0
